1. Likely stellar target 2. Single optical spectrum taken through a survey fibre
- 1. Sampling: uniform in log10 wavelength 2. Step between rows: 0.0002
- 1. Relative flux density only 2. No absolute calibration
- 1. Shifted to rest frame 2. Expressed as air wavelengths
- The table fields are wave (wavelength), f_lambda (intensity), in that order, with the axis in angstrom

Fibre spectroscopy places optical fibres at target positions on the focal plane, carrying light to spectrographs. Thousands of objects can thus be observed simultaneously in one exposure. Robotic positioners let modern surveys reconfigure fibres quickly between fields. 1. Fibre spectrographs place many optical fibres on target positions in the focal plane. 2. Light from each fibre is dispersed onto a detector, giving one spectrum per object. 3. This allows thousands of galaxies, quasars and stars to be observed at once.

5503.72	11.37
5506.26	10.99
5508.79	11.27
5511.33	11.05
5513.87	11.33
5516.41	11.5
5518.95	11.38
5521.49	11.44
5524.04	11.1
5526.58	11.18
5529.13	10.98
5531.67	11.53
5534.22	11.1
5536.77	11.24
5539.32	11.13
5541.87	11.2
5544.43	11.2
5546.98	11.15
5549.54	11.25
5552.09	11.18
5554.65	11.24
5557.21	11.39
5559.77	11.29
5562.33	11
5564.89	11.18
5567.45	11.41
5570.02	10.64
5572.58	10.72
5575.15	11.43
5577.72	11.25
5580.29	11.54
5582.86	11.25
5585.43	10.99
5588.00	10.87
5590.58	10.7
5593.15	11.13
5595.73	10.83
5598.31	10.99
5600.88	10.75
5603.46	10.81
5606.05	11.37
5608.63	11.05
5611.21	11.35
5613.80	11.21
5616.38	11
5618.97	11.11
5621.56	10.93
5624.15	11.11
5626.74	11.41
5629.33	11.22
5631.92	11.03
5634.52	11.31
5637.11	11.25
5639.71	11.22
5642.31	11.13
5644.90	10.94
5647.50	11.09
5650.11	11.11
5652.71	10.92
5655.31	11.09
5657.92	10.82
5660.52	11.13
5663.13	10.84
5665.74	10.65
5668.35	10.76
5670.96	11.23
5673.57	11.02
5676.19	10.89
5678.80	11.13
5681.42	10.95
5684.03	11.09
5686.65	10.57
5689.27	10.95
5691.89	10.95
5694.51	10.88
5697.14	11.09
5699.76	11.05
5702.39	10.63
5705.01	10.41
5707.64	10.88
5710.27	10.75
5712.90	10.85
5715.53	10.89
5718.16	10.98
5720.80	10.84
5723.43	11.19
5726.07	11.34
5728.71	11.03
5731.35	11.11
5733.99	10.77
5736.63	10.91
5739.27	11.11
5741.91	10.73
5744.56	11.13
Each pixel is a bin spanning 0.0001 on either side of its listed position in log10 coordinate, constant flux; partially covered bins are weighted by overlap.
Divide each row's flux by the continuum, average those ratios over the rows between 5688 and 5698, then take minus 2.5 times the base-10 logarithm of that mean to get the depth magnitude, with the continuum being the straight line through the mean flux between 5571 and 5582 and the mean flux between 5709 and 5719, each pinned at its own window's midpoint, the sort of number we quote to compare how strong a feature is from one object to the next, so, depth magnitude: -0.004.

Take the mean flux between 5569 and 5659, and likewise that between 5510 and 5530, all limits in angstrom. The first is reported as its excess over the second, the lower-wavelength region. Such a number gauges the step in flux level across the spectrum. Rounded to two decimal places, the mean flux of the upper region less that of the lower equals -0.17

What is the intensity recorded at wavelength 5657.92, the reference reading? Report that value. 10.82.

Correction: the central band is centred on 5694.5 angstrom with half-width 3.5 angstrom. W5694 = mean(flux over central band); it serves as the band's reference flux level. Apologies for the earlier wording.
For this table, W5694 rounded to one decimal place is 11.0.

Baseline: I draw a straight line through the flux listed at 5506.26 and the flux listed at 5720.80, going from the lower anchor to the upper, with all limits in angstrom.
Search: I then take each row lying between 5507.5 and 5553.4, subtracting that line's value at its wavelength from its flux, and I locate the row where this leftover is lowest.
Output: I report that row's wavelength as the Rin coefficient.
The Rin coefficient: 5529.13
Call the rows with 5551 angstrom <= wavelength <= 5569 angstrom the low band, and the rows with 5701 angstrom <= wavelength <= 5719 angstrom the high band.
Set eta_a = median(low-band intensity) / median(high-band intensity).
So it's 1.04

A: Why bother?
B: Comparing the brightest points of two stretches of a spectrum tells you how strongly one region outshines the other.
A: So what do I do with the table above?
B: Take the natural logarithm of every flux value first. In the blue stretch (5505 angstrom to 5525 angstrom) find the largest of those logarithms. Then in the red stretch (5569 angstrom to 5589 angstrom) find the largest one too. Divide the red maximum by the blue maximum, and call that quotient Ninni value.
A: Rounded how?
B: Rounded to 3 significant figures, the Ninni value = 1.00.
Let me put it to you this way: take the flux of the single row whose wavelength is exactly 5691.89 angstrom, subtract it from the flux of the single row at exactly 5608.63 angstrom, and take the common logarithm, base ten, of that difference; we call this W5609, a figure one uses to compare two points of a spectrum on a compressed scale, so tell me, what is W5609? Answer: -1.0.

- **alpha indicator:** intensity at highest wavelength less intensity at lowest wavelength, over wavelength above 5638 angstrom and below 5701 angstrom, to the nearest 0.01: -0.17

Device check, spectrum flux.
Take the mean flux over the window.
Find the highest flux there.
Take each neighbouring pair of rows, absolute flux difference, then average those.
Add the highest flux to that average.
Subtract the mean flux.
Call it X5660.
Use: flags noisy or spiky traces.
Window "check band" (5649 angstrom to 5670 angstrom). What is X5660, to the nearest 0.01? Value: 0.43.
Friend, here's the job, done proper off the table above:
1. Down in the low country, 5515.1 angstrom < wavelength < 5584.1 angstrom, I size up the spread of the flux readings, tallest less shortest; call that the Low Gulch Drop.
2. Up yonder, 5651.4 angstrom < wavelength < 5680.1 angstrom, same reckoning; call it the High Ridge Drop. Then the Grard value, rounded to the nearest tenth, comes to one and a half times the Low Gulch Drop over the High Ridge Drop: 2.3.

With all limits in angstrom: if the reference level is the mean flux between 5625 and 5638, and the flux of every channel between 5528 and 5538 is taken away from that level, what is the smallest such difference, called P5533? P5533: -0.29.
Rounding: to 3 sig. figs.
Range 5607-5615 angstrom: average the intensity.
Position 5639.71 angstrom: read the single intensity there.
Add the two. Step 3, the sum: 22.4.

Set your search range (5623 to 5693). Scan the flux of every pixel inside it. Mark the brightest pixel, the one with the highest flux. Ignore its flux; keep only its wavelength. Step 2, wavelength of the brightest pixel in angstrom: 5626.74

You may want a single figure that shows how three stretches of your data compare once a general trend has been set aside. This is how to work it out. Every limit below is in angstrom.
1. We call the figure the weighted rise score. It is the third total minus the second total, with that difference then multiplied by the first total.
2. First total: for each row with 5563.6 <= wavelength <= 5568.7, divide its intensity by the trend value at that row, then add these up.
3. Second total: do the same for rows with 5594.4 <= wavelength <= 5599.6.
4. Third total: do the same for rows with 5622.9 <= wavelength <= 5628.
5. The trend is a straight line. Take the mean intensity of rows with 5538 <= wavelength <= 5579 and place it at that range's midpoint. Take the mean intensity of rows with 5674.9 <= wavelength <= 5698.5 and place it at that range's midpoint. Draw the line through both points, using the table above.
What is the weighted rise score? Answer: 0.15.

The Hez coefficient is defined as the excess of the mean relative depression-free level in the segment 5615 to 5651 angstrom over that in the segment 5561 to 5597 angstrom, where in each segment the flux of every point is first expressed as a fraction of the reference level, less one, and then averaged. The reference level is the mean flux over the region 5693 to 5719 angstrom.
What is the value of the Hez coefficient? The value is 0.0061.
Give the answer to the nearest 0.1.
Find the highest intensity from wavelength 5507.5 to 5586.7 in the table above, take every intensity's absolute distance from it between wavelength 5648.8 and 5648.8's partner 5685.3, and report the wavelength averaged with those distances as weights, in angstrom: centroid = 5666.8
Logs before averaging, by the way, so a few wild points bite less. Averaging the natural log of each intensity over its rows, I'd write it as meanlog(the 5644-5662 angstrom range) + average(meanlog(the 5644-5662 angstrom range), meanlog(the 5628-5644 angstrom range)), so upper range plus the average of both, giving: 4.81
